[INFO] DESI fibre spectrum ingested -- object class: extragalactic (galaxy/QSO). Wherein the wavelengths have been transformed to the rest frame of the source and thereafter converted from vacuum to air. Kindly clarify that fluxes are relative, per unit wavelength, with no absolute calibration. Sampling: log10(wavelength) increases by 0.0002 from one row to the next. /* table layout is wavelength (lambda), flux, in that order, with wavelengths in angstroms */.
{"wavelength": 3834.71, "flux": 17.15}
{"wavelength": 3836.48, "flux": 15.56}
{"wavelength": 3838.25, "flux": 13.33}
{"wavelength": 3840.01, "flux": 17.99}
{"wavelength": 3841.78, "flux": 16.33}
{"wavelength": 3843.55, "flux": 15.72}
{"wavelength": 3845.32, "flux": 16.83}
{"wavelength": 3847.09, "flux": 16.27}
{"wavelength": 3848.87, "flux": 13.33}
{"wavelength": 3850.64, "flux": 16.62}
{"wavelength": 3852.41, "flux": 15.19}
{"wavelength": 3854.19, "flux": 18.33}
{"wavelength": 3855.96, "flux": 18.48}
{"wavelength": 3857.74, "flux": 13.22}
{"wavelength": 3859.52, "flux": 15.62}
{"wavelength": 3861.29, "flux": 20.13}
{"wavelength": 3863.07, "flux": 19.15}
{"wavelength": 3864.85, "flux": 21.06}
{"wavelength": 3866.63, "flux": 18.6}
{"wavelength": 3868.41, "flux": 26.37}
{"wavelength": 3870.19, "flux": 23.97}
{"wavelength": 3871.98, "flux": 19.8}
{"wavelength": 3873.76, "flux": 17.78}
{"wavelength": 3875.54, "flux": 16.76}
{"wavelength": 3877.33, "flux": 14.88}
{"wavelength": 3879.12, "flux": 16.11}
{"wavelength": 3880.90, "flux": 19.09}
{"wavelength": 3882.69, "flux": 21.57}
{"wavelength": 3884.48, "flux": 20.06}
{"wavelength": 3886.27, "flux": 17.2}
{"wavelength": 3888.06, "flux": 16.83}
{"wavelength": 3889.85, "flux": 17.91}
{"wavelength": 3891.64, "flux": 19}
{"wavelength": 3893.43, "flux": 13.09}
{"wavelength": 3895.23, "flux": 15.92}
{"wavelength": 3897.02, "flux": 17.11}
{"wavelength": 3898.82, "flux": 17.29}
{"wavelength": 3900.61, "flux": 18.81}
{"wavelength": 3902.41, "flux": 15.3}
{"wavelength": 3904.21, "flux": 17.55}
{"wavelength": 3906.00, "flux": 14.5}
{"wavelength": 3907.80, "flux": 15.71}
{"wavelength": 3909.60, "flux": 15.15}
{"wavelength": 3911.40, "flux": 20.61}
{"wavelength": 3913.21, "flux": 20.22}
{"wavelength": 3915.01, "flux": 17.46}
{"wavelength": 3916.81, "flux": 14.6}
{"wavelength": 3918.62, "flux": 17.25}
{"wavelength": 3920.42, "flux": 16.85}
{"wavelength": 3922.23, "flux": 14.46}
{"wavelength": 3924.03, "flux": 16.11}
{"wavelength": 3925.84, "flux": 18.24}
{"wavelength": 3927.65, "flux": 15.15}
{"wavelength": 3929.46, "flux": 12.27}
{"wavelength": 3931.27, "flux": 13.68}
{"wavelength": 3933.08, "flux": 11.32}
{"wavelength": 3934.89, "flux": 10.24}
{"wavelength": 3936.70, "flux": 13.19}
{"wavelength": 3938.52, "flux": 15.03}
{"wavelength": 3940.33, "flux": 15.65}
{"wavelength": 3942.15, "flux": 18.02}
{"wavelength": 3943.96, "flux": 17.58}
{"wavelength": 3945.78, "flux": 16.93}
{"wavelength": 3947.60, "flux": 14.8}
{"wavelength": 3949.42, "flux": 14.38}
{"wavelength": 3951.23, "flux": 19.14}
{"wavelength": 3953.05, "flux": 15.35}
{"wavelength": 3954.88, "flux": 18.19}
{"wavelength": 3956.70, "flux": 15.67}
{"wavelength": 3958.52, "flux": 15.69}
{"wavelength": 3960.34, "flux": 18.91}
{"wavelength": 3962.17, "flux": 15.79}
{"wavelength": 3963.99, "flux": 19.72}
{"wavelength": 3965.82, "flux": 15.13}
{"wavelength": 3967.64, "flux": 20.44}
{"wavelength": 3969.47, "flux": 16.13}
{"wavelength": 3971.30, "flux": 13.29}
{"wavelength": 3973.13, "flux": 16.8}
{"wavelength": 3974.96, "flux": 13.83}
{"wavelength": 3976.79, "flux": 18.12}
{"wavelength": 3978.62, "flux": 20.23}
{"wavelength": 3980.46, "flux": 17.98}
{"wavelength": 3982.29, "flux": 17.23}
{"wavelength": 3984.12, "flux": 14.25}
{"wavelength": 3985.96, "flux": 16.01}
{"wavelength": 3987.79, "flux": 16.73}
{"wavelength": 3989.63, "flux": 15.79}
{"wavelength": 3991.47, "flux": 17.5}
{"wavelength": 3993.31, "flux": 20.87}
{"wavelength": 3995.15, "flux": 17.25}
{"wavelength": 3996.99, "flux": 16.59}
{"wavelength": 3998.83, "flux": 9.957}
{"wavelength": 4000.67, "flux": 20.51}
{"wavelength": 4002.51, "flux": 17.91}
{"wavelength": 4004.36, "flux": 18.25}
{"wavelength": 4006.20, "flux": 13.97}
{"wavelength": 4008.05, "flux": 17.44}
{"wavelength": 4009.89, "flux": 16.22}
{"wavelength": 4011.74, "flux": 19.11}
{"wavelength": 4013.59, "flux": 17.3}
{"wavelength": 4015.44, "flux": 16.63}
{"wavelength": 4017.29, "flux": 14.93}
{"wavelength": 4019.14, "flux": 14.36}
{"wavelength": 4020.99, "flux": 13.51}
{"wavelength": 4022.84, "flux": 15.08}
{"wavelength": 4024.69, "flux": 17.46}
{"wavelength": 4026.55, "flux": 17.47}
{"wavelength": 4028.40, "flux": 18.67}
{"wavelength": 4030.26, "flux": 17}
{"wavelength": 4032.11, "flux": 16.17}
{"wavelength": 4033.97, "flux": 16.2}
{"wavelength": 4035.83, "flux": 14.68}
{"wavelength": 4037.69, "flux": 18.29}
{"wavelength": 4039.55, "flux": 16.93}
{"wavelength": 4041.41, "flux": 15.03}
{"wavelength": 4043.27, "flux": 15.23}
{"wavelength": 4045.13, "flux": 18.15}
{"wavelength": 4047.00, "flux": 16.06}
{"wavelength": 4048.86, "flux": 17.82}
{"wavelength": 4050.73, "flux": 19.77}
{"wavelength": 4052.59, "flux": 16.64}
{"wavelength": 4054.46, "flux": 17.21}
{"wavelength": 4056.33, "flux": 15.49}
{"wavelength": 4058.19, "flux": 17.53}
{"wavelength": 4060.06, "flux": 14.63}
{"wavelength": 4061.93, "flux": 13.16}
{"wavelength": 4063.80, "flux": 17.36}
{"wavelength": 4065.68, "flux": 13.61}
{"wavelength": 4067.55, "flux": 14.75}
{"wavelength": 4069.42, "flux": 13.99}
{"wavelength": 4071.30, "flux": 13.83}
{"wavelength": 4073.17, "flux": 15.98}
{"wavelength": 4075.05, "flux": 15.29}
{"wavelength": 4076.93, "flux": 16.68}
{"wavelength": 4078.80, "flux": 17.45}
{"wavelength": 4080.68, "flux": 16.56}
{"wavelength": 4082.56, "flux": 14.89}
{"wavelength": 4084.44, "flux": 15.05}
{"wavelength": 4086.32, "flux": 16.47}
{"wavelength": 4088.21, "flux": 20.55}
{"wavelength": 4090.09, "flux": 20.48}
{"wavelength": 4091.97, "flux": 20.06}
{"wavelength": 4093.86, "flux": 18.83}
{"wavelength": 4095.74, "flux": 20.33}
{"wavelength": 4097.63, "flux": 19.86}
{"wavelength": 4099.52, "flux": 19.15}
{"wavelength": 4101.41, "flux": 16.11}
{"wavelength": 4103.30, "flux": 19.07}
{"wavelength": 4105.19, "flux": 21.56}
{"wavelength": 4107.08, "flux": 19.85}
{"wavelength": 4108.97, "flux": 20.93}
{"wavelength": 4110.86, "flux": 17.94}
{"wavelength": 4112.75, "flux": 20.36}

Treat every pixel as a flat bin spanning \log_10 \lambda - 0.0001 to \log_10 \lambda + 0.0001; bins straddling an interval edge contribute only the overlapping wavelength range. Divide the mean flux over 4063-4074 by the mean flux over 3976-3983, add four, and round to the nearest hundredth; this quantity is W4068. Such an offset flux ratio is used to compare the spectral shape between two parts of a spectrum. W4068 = 4.81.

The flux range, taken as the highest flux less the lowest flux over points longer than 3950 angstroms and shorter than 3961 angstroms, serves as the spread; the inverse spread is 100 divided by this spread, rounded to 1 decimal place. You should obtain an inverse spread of 26.4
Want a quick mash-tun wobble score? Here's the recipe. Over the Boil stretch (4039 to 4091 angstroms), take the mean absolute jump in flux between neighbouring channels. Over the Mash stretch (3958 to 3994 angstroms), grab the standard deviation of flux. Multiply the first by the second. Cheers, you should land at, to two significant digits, 3.7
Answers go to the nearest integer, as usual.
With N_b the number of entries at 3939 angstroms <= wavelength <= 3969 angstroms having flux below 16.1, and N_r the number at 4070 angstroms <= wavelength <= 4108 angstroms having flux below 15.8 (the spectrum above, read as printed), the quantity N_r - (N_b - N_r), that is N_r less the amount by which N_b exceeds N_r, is 0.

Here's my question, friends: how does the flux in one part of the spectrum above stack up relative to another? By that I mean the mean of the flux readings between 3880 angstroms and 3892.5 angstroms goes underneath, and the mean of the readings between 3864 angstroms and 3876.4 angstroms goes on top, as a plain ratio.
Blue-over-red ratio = 1.10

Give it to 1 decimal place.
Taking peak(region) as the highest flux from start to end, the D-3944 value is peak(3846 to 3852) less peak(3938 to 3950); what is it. -1.4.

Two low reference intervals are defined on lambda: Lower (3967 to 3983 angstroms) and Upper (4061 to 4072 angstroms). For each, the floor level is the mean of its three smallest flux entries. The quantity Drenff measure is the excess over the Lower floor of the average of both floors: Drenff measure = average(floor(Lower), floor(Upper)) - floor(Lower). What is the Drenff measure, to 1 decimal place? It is -0.4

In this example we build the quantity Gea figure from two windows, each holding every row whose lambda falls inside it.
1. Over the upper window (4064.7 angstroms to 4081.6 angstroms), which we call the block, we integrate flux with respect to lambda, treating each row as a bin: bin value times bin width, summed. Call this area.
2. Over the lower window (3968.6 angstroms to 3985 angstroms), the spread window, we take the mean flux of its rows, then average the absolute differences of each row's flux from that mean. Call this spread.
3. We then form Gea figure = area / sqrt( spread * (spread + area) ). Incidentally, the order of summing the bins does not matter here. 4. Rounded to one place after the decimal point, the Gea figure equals 11.9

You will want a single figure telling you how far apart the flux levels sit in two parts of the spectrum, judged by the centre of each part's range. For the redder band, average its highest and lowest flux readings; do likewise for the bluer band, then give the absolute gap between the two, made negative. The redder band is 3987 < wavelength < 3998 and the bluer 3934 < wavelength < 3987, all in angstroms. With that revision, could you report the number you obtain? -3.0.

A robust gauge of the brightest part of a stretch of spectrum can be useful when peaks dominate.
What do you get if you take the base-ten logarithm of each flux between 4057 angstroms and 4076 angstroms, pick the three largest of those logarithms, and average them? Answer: 1.23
